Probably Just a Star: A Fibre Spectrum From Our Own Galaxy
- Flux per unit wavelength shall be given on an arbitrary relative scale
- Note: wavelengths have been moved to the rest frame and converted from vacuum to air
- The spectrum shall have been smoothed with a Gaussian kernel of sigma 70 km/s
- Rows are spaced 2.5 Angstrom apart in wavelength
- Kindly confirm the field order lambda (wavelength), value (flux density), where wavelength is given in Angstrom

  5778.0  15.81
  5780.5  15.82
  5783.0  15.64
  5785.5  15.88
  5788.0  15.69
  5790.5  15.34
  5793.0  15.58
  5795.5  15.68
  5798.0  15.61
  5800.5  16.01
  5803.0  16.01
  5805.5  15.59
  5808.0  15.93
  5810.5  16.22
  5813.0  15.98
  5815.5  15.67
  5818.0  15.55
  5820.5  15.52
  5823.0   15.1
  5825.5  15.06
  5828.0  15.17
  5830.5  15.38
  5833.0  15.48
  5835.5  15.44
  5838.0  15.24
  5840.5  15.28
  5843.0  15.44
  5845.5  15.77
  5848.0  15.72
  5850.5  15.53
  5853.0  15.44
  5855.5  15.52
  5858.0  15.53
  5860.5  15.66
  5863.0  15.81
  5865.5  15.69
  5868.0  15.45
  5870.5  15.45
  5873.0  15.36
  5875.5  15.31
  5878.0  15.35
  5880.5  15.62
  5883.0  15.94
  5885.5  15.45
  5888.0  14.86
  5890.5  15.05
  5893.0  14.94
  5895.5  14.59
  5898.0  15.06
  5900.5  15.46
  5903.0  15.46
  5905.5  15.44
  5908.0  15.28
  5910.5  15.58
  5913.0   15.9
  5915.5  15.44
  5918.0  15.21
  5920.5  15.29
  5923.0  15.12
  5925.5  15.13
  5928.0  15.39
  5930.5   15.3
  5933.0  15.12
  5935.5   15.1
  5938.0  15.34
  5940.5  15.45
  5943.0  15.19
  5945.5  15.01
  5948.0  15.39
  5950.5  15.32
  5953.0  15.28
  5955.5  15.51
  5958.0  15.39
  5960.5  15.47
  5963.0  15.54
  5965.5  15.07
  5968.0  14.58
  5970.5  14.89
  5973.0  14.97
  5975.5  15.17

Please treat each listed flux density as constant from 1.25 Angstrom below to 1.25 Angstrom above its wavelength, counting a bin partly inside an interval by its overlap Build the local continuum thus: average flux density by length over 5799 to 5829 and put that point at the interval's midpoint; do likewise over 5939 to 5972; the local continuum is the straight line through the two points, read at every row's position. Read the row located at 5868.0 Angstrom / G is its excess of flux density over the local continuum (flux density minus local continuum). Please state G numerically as -0.04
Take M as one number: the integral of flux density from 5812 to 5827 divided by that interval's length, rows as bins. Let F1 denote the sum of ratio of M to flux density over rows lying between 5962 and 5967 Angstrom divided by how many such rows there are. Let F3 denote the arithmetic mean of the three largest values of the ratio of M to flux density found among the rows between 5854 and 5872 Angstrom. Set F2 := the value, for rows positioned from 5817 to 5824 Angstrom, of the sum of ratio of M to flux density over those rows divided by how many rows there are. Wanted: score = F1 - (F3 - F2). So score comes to 1.02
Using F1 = 1.01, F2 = 1.005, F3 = 1.00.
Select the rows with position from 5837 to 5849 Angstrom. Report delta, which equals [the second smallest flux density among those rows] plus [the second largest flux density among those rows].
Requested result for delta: 31.0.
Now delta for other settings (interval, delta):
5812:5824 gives 31.2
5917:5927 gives 30.3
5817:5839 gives 30.6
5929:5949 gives 30.5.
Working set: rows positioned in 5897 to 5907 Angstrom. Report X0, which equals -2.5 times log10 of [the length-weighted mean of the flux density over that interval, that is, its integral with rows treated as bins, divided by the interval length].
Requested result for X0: -2.97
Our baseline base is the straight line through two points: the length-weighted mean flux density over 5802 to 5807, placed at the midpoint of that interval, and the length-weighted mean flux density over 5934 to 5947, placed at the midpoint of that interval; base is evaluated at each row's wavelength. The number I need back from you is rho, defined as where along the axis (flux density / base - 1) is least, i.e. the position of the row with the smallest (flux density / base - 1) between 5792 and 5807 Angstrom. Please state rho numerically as 5793.0 Angstrom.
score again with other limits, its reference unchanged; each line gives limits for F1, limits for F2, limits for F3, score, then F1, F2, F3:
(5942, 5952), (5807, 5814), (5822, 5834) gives 0.96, 1.02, 0.964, 1.02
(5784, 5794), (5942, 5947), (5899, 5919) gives 1.00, 0.99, 1.024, 1.01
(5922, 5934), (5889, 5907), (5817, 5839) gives 1.01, 1.02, 1.022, 1.02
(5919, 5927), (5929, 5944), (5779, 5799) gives 1.04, 1.02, 1.014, 1.00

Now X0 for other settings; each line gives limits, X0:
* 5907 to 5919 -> -2.98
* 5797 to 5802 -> -3.00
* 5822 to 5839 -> -2.96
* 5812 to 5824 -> -2.98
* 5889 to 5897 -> -2.93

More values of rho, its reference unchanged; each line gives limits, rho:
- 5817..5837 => 5825.5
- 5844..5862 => 5853.0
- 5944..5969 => 5968.0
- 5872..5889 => 5888.0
